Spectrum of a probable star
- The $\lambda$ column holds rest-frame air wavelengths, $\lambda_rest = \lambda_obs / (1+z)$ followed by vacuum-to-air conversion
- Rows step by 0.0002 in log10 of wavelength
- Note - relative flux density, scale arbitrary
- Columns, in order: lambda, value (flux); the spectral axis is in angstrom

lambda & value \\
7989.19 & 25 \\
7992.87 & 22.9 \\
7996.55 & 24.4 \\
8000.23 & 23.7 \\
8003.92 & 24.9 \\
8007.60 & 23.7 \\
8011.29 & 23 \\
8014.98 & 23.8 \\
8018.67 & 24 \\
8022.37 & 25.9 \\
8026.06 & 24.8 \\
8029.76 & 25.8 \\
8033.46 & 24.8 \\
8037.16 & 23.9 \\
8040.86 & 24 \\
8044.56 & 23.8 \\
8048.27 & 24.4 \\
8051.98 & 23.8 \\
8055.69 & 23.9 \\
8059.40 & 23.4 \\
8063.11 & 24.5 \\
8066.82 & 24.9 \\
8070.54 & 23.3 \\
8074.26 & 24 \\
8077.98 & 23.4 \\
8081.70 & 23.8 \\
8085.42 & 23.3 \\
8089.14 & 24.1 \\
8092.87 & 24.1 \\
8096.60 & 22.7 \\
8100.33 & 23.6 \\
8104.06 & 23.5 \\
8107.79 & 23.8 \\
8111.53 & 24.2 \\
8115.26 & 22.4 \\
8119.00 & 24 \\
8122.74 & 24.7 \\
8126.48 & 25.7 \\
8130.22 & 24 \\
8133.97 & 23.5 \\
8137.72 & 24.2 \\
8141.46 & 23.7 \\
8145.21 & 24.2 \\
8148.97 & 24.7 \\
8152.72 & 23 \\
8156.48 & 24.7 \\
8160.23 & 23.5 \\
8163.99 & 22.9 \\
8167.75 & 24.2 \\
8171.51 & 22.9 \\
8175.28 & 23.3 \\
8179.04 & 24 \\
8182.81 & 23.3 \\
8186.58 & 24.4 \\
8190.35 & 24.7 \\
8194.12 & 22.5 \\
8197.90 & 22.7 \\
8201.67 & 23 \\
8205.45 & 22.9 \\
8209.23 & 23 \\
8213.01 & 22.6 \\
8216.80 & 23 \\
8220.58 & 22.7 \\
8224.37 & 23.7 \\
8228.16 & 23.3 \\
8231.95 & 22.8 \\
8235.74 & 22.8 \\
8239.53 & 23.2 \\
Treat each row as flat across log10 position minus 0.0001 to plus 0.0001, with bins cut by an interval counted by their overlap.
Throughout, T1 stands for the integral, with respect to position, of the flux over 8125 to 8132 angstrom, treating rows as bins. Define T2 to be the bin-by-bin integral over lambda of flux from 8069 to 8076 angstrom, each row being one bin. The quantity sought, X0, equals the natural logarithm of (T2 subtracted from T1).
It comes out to 2.1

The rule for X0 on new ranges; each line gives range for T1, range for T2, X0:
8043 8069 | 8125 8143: 5.3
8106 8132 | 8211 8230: 5.2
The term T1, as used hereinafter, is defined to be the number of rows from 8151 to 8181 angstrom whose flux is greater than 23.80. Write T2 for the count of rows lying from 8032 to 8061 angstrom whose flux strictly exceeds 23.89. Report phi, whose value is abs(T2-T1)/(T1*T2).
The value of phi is 0.133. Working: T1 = 3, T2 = 5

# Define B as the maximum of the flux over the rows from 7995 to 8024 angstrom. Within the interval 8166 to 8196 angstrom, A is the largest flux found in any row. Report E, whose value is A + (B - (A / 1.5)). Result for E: 34.1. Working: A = 24.7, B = 25.9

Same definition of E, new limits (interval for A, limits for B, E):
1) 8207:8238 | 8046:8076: 32.8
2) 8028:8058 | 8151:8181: 33.3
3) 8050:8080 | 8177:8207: 33.0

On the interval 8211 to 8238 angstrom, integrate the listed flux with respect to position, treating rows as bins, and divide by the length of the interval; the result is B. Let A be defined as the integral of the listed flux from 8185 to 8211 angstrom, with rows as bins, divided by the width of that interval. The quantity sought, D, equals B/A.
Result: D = 0.99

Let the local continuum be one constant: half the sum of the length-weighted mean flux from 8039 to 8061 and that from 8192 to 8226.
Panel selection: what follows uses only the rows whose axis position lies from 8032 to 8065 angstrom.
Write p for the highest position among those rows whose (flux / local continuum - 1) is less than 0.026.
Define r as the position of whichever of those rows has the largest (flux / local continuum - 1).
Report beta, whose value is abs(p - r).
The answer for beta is 25.9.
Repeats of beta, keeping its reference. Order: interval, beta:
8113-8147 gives 15.0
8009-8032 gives 3.7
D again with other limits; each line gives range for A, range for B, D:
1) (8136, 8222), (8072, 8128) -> 1.01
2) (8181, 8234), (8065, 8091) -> 1.03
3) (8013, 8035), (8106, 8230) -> 0.95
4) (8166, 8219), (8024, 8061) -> 1.04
